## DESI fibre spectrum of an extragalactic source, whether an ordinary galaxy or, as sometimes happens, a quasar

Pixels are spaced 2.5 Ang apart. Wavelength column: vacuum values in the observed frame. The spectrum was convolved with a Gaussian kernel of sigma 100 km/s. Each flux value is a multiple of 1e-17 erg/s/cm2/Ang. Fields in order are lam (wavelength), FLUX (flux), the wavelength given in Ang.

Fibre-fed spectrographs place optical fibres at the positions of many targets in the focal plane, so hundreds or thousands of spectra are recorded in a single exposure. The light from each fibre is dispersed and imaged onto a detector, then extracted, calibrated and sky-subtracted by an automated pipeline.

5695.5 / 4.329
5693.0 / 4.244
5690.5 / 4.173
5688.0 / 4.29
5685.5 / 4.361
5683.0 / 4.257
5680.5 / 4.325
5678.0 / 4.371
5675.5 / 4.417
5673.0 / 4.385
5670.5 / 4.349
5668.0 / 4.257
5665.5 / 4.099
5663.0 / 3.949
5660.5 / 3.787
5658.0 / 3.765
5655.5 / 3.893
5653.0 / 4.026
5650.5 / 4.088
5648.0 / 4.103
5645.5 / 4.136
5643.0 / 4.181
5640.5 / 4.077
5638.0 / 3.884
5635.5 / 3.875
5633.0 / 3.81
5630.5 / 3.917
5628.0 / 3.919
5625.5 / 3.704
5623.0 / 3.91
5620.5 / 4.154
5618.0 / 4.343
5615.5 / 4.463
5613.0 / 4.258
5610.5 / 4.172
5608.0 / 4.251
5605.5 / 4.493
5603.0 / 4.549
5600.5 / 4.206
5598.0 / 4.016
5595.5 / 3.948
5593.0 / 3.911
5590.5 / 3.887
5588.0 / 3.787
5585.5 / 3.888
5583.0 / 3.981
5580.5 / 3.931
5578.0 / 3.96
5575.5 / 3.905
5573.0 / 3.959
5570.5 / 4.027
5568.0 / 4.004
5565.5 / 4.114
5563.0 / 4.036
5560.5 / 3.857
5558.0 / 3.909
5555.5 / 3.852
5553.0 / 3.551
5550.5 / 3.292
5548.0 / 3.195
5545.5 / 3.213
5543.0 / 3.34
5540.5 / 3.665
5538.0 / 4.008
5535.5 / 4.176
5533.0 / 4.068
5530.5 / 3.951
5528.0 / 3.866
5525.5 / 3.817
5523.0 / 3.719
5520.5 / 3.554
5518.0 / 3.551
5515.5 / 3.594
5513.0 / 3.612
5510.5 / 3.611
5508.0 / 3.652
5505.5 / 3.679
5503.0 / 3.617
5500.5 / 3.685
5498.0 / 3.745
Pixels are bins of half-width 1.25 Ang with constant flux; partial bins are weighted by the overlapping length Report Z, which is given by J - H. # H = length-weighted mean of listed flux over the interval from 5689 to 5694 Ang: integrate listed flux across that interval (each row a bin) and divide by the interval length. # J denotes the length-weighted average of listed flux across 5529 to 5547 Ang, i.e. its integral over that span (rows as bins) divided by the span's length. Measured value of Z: -0.4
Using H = 4.2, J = 3.77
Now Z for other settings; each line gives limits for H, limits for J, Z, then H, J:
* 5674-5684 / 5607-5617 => -0.1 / 4.3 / 4.29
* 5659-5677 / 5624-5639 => -0.3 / 4.2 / 3.85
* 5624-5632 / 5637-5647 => 0.2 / 3.8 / 4.07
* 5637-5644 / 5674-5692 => 0.3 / 4.0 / 4.31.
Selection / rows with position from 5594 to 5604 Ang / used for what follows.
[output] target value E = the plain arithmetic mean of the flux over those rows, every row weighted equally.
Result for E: 4.18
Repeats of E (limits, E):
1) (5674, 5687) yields 4.35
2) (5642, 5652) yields 4.13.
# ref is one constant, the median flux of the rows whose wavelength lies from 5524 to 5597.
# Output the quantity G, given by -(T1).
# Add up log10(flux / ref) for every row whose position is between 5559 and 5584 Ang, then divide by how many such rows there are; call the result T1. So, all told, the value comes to -0.007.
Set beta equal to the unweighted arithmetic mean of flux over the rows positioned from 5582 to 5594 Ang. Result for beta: 3.89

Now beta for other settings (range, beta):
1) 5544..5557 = 3.42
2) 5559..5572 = 4.01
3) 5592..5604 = 4.13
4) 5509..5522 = 3.58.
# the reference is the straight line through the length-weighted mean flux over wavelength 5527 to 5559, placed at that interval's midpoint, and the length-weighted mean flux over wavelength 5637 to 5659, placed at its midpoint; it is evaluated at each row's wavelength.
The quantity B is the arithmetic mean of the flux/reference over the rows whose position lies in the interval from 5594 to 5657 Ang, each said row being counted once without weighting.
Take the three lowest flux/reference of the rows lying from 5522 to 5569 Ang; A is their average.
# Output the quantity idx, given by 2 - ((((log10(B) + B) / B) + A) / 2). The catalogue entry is 1.06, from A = 0.87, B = 1.04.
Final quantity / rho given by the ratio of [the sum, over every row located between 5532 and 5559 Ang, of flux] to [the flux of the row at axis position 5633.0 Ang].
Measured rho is 10.6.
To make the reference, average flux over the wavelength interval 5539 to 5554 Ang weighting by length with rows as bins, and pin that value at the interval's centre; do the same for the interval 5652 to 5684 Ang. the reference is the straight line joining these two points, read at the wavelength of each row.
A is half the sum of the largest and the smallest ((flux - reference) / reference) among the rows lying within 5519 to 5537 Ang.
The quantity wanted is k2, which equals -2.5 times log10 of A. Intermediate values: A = 0.182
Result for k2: 1.9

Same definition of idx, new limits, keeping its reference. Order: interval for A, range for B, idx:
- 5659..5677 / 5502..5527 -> 1.01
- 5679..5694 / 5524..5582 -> 0.99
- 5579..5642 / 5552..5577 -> 1.01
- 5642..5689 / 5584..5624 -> 1.02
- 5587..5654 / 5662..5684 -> 1.01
